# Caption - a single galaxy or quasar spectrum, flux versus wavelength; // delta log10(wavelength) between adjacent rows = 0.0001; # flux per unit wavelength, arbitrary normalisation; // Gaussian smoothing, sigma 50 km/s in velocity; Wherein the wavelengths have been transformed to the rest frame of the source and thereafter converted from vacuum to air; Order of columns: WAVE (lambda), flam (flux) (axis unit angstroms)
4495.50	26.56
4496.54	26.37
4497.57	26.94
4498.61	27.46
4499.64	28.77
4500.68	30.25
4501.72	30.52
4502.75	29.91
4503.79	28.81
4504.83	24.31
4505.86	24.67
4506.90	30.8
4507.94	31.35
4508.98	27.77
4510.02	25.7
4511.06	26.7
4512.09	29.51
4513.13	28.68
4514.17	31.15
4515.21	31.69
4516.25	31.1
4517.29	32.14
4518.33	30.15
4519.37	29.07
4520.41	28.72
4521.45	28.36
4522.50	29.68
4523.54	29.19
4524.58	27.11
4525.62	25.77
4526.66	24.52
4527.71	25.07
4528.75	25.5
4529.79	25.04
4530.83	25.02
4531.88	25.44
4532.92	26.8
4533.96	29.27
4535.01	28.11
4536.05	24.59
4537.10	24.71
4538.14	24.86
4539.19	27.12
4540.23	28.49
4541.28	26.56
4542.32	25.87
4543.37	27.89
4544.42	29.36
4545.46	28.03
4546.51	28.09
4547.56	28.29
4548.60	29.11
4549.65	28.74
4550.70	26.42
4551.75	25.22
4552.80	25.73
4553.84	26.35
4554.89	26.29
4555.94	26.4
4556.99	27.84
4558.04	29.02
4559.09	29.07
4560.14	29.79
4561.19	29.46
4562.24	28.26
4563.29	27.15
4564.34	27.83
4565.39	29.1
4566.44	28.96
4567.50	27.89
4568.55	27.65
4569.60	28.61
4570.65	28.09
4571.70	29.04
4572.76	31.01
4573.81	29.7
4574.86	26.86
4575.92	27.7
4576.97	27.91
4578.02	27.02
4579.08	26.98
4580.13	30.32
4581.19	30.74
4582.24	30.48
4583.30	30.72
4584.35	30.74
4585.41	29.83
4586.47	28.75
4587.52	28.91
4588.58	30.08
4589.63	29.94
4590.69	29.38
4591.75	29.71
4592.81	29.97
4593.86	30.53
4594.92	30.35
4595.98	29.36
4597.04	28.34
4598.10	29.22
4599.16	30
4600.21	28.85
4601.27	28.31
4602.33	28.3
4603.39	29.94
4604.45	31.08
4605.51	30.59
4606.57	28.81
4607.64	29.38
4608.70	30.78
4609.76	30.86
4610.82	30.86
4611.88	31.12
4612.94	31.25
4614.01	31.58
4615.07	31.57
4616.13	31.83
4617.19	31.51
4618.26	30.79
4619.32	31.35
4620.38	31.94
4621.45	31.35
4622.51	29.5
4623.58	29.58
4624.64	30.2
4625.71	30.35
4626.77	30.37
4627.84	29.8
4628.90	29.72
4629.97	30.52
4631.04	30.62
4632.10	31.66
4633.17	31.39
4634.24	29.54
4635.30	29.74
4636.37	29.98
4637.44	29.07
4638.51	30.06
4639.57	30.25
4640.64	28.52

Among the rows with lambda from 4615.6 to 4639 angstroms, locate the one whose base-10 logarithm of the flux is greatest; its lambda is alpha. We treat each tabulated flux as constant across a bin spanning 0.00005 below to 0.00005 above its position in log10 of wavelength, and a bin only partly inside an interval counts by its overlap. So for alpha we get 4620.38 angstroms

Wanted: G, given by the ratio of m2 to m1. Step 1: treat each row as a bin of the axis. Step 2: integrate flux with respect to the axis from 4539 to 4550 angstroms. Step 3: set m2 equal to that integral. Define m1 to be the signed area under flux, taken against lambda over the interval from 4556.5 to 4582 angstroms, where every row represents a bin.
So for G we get 0.42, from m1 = 730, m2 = 308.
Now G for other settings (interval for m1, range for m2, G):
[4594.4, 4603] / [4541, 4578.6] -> 4.20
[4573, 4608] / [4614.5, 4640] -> 0.76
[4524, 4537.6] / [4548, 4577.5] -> 2.35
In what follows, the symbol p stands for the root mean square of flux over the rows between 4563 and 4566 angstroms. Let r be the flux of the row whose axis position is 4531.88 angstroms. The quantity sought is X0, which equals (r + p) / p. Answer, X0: 1.91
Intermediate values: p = 28.0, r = 25.44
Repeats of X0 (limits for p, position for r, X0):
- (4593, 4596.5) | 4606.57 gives 1.96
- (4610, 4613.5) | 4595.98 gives 1.94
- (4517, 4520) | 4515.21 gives 2.04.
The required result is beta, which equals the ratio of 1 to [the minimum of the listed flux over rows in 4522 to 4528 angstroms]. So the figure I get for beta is 0.0408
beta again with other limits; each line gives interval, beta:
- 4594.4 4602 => 0.0353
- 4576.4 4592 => 0.0371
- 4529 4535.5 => 0.0400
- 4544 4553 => 0.0397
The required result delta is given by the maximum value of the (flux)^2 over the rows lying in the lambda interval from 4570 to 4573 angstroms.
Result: 962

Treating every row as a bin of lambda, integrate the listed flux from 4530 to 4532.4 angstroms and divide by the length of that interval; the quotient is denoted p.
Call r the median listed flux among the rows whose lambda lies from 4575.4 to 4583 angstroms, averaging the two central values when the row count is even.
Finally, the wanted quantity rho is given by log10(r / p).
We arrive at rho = 0.04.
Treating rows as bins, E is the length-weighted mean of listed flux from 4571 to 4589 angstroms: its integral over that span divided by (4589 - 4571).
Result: 29.2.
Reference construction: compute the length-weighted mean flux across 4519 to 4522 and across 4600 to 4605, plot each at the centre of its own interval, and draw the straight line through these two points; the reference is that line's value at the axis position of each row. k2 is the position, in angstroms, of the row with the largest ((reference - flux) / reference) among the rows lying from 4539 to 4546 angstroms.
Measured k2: 4542.32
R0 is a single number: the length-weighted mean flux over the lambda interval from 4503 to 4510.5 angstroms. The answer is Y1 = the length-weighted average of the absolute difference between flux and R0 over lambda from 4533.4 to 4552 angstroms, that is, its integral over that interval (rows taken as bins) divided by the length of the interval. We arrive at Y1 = 1.4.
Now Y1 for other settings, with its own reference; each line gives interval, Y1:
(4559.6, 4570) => 0.9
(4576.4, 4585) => 2.0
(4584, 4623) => 2.5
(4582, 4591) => 2.2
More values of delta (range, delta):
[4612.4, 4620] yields 1013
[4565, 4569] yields 847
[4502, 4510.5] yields 983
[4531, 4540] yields 857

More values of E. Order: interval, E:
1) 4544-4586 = 28.4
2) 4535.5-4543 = 26.1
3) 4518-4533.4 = 27.0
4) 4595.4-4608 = 29.3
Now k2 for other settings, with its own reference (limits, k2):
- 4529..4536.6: 4536.05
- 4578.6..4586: 4579.08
